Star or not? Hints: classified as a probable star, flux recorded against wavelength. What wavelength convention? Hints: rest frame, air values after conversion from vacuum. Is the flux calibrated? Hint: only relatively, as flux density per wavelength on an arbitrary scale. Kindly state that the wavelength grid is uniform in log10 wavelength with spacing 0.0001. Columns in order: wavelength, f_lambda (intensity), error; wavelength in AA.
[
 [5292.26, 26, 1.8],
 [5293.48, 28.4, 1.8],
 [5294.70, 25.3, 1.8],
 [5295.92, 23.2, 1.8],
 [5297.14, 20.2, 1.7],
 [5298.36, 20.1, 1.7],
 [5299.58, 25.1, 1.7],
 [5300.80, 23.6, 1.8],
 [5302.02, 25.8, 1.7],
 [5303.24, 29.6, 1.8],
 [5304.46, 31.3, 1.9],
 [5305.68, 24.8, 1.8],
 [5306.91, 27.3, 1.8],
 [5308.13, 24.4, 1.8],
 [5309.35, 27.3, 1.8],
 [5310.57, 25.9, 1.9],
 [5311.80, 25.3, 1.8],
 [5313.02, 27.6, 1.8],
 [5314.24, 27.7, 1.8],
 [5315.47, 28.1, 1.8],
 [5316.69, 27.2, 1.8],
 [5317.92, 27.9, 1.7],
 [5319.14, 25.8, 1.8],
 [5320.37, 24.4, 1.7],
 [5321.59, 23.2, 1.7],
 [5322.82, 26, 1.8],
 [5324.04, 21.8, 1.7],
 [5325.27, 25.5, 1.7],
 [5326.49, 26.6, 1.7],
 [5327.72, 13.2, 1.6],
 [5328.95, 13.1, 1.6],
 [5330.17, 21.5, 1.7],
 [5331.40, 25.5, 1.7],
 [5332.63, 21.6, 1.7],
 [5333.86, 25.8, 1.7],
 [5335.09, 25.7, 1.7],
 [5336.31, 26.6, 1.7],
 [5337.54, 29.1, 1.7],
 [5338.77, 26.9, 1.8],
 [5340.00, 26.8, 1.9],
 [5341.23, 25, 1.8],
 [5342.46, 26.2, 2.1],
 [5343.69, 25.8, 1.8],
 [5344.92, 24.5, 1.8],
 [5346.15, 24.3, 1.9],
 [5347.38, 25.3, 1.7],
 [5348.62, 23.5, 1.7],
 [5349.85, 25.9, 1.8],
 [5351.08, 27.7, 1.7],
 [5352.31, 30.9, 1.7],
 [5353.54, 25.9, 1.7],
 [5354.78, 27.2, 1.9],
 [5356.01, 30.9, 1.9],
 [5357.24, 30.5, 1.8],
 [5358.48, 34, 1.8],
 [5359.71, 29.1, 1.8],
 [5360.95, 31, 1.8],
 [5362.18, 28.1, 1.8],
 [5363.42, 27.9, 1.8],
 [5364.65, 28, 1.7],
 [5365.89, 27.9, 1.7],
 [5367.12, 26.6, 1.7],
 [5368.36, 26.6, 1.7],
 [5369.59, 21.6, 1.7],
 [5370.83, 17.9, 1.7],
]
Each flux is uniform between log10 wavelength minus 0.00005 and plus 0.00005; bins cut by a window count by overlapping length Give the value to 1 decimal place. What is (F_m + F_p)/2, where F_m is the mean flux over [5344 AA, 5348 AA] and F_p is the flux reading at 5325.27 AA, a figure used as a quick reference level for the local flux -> 25.1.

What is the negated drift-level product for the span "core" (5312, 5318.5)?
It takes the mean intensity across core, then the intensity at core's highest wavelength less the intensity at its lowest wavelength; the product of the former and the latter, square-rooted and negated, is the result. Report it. -3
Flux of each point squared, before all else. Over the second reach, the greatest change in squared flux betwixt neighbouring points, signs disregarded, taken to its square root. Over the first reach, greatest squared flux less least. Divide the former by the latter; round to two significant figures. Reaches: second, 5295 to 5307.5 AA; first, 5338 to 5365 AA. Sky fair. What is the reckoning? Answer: 0.032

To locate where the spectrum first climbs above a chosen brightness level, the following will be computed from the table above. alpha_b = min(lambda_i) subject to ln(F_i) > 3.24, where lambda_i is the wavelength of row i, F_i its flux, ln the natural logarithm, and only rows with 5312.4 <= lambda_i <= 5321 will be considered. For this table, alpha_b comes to 5313.02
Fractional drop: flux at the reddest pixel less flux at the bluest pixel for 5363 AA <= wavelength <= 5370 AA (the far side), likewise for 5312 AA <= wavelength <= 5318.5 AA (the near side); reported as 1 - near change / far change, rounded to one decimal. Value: 1.0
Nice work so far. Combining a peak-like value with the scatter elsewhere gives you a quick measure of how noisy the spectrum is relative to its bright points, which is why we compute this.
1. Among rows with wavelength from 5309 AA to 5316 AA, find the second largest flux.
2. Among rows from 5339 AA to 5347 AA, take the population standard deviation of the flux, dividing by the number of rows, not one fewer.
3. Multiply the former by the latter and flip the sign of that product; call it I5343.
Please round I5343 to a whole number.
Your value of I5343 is -25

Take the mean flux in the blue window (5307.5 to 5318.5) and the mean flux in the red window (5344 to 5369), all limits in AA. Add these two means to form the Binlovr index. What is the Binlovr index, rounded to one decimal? 54.6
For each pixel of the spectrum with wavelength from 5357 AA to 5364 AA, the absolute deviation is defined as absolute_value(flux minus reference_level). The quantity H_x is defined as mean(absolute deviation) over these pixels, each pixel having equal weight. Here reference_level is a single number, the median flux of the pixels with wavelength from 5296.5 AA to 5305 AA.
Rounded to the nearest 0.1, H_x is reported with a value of 5.0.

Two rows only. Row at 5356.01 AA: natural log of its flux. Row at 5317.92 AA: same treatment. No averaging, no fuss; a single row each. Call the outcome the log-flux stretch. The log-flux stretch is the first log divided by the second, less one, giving 0.03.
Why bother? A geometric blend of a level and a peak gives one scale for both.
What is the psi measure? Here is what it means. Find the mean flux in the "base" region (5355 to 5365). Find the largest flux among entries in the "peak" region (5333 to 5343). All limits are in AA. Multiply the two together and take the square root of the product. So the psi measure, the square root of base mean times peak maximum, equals 29.5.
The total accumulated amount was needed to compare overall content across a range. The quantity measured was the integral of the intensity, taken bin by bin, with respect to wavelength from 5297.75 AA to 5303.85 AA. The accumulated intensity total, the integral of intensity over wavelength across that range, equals 152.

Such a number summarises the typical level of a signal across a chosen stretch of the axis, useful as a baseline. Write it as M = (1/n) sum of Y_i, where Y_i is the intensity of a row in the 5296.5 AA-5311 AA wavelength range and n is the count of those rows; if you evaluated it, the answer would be 25.4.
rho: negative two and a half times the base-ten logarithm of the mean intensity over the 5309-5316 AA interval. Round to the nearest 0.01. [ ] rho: -3.58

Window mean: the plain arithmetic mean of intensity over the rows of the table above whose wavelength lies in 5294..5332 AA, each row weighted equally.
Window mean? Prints 24.7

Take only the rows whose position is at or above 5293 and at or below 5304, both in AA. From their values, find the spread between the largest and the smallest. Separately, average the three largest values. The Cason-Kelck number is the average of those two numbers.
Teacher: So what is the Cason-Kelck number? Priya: 18.7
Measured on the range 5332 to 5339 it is 17.5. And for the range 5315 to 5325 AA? 17.0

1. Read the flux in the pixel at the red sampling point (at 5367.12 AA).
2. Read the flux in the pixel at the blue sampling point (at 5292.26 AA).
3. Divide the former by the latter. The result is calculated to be 1.02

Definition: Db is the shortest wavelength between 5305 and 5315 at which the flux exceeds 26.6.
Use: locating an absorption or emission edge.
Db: 5306.91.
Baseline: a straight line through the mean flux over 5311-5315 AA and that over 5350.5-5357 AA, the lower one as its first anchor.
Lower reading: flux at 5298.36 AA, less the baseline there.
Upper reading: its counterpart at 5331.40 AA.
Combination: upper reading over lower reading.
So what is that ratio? 0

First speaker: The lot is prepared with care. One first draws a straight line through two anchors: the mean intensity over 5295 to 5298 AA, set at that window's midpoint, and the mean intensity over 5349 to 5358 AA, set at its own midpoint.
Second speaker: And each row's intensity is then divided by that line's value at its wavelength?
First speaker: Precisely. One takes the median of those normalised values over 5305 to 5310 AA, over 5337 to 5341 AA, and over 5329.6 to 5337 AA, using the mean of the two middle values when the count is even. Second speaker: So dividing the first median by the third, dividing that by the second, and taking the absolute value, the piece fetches 1.14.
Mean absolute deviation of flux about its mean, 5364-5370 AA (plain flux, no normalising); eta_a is 1.8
